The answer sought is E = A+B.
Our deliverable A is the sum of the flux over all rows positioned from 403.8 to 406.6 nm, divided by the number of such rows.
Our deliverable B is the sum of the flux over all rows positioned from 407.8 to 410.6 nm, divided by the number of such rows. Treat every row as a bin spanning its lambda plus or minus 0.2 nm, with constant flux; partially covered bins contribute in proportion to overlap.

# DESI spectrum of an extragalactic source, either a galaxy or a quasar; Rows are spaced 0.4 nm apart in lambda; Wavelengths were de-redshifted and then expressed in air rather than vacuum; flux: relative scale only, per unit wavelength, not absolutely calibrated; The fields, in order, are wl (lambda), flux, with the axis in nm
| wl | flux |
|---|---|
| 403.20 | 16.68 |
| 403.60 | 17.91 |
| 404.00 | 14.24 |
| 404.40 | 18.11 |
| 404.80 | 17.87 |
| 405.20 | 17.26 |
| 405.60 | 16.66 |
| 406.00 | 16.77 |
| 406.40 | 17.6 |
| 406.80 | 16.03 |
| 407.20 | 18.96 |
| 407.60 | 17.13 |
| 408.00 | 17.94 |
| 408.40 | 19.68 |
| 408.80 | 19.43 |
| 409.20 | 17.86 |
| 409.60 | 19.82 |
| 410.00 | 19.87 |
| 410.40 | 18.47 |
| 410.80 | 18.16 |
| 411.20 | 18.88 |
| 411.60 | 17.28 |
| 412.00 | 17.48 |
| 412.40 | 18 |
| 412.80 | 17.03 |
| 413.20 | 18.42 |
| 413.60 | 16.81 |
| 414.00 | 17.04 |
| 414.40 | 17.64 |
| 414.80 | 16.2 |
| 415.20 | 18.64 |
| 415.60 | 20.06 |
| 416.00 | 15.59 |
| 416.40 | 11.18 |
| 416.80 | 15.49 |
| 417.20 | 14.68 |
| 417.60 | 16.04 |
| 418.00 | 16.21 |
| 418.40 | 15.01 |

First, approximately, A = 16.9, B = 19.0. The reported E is 35.9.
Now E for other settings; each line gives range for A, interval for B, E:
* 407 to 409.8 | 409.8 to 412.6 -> 37.0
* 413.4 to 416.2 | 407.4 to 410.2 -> 36.2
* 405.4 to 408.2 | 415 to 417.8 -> 33.3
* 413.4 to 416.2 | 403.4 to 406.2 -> 34.4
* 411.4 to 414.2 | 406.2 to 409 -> 35.5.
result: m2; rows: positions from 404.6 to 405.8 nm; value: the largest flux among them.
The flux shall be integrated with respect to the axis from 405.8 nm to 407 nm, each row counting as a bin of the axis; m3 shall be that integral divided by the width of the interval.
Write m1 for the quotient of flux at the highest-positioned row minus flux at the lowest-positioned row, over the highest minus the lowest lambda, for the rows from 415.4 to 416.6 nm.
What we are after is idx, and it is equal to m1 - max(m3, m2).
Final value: -29.0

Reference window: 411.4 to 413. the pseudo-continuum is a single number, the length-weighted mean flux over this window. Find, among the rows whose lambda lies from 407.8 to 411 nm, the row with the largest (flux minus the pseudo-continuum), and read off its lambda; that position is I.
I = 410.00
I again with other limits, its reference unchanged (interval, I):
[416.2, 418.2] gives 418.00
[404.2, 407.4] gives 407.20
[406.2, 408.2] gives 407.20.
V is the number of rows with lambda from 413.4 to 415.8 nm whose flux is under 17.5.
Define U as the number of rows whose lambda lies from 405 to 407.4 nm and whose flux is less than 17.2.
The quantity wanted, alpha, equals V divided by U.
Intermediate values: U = 3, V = 3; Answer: 1.0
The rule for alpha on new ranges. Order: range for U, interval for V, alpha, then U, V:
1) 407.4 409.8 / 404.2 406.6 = 3.0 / 1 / 3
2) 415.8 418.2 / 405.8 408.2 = 0.5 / 6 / 3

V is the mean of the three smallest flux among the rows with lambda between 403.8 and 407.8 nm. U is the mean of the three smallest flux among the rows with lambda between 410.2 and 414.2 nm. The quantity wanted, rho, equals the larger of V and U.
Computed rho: 17.0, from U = 17.0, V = 15.6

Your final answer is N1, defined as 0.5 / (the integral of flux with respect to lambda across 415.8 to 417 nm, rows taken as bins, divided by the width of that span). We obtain 0.0355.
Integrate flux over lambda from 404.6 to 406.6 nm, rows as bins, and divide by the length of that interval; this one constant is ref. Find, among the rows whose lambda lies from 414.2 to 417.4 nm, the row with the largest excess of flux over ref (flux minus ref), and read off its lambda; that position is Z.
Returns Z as 415.60 nm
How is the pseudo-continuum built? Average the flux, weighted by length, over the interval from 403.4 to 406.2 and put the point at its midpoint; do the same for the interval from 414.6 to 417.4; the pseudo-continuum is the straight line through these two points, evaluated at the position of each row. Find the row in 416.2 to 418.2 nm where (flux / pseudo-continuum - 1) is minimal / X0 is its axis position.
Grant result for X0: 416.40 nm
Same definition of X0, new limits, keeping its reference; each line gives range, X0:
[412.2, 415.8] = 414.80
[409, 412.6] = 411.60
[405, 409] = 406.80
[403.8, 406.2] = 404.00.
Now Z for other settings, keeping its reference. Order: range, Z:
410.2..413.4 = 411.20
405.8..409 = 408.40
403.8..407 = 404.40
